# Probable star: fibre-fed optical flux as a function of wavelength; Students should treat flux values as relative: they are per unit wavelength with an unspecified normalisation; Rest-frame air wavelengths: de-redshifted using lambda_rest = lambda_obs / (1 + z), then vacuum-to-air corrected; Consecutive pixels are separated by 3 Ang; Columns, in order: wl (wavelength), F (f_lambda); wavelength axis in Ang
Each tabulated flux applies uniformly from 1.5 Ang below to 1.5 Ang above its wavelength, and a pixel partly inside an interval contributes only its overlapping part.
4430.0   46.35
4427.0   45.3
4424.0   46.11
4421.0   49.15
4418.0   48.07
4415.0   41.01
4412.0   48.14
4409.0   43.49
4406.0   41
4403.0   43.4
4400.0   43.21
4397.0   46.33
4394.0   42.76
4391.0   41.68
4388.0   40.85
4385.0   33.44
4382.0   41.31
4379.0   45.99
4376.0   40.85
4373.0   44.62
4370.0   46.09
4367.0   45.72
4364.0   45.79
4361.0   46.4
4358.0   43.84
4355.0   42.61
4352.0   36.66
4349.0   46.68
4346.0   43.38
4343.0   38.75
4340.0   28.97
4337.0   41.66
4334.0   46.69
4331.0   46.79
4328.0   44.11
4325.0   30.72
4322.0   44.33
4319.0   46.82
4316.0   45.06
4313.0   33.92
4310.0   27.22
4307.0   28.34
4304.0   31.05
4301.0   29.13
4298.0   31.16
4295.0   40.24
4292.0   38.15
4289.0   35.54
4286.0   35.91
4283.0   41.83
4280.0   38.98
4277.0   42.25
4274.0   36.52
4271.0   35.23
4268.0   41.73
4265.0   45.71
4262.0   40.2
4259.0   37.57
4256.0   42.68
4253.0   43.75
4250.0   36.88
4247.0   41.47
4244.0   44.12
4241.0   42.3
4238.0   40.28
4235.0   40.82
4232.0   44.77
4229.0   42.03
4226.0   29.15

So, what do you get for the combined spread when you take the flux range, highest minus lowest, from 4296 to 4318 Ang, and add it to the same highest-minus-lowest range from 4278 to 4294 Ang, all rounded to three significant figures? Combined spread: 24.1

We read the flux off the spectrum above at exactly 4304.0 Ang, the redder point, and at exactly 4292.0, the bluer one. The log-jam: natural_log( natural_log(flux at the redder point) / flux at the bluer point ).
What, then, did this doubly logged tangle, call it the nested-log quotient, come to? -2.41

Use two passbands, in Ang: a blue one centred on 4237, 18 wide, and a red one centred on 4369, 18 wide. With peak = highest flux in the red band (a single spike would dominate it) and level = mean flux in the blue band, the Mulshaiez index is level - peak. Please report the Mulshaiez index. -4.0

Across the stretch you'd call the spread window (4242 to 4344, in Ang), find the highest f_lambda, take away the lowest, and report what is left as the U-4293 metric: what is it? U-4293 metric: 19.6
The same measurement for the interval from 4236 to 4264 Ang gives 7.2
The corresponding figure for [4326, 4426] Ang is 20.2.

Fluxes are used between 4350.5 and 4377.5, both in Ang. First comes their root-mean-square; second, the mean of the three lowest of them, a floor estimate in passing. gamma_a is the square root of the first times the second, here 42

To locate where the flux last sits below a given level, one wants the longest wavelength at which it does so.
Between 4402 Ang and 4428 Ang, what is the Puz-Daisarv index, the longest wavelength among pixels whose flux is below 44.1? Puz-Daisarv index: 4415.0 Ang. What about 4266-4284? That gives 4283.0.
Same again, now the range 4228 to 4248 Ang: 4247.0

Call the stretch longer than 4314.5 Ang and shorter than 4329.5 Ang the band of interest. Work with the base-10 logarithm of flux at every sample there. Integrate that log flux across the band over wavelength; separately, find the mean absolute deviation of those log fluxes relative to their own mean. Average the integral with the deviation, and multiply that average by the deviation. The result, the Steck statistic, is 0.65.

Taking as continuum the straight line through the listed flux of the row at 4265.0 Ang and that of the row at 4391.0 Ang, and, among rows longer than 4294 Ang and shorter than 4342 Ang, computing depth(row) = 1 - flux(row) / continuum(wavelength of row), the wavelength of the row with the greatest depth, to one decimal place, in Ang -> 4310.0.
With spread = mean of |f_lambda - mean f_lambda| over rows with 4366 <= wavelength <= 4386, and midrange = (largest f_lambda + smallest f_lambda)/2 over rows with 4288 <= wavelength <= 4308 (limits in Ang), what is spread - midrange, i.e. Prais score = -30.8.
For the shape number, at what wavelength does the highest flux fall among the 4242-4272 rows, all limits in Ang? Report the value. 4265.0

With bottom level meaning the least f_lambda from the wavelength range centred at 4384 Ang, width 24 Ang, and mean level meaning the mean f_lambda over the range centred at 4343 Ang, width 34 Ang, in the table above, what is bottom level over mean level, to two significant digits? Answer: 0.80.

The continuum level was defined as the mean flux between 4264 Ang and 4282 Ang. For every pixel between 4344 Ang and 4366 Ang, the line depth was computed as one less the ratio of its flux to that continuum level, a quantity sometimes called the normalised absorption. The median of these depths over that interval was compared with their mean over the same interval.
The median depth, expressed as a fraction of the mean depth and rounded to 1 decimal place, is 1.1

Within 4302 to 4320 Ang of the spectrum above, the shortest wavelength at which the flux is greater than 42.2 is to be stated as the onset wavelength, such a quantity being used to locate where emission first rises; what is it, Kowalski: 4316.0 Ang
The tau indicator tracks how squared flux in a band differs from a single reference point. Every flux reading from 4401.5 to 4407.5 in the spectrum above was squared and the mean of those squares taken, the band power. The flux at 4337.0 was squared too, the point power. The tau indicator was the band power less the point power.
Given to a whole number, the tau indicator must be 47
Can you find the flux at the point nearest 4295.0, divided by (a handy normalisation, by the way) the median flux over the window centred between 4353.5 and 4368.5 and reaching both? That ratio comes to 0.88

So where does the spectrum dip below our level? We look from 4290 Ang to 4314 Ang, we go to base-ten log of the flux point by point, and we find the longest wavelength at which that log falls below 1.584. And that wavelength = 4313.0 Ang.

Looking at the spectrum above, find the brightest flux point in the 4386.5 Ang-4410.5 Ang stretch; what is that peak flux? 46.33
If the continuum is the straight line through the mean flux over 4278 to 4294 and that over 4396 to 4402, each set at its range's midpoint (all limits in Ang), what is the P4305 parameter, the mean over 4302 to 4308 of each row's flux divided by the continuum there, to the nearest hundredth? 0.76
